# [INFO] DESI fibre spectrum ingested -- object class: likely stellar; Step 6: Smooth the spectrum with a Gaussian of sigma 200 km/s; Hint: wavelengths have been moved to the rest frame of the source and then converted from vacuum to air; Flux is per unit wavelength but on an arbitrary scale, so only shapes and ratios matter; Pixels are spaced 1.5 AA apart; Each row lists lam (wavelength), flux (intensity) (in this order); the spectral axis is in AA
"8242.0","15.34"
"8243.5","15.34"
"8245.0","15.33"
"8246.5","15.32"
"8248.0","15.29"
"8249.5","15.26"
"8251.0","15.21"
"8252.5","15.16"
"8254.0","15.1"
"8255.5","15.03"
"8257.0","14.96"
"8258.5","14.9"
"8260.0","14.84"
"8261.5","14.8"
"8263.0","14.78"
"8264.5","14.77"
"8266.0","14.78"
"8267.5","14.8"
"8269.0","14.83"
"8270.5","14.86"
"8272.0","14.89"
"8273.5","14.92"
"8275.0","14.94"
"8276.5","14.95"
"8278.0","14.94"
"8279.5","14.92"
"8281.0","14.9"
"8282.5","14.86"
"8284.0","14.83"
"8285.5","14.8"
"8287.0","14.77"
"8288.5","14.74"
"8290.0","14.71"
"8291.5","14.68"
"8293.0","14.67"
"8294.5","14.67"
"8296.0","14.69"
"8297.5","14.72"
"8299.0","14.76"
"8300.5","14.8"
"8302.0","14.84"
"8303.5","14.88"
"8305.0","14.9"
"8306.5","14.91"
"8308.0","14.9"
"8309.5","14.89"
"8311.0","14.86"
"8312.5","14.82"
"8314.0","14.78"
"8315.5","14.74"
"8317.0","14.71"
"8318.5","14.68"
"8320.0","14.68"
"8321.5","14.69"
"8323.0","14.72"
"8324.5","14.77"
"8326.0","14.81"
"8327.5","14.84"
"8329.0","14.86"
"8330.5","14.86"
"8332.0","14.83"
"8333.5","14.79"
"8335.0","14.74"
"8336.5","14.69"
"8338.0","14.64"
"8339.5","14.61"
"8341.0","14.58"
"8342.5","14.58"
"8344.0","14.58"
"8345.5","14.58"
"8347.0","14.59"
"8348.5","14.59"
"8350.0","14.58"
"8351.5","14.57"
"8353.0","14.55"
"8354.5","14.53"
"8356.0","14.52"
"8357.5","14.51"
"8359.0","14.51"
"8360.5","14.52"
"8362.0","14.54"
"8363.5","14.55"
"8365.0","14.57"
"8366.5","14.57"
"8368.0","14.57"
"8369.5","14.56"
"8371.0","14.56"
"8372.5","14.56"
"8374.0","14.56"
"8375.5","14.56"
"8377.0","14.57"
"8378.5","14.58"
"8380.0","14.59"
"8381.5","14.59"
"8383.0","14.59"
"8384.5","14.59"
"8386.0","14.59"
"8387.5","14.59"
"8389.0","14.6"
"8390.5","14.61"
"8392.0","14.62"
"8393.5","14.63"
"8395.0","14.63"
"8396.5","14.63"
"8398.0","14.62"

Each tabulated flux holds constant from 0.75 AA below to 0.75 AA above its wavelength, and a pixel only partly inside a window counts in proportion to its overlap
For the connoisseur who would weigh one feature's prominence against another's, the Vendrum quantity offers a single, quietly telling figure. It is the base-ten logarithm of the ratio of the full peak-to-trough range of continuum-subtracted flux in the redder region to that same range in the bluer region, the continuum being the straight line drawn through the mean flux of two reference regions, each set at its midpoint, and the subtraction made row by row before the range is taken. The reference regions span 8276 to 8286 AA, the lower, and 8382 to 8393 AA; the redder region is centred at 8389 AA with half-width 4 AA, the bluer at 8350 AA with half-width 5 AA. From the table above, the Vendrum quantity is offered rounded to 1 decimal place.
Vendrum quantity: 0.0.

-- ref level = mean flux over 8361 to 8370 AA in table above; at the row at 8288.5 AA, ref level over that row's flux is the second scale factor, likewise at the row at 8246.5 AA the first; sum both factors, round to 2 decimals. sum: 1.94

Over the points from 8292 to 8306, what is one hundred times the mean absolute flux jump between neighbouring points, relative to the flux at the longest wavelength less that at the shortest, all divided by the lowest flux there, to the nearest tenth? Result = 0.9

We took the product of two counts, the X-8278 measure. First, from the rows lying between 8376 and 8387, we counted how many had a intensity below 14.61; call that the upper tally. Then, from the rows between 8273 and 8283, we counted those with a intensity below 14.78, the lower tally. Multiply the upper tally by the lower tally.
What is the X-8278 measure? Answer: 0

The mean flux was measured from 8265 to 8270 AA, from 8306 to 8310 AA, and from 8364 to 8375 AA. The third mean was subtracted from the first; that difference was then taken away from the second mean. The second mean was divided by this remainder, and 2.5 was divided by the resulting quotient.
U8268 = 2.460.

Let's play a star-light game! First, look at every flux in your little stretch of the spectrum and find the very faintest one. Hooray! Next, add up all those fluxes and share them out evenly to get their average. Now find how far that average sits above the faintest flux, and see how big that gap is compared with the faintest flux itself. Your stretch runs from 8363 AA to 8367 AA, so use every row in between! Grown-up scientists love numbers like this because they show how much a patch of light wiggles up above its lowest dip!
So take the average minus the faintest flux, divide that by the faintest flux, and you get 0.0009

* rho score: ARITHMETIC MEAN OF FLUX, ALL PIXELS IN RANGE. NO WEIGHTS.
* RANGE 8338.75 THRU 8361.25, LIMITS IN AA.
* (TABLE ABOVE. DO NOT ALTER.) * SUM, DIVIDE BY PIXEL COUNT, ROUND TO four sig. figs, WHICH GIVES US 14.56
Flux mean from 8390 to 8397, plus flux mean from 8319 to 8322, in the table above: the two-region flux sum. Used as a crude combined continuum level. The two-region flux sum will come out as 29.3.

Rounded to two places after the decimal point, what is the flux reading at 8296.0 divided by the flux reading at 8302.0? 0.99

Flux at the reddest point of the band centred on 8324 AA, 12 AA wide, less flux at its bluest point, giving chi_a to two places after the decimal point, 0.18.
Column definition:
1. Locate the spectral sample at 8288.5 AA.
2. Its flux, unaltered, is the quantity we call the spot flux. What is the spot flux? 14.74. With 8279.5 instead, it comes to 14.92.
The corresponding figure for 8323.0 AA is 14.72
